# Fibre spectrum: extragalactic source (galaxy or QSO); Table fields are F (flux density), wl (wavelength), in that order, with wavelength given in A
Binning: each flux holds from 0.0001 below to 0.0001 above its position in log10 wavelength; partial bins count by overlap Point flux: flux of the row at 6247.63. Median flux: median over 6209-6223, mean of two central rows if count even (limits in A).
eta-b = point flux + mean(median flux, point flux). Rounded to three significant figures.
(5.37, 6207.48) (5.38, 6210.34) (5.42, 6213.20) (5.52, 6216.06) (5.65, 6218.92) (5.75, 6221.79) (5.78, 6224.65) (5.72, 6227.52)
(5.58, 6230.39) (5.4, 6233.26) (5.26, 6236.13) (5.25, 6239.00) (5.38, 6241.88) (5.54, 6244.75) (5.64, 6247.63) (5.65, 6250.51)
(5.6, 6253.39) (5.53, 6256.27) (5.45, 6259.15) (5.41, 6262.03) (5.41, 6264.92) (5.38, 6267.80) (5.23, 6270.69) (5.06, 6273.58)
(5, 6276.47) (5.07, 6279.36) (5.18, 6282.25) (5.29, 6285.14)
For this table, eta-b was 11.2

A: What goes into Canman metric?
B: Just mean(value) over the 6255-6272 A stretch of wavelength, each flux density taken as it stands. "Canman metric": 5.40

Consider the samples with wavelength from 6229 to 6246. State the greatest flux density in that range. 5.58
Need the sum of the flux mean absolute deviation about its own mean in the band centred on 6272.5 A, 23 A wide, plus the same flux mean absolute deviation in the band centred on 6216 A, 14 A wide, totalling 0.26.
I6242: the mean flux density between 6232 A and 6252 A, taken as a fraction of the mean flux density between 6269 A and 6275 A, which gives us 1.06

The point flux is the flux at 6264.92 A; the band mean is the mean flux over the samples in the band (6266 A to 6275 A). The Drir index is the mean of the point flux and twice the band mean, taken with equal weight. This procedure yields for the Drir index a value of 7.9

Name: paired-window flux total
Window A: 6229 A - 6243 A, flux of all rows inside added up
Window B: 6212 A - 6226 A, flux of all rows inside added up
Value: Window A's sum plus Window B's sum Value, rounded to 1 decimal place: 55.0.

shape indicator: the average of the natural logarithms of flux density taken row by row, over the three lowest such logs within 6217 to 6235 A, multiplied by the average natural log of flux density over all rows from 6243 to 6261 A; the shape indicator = 2.94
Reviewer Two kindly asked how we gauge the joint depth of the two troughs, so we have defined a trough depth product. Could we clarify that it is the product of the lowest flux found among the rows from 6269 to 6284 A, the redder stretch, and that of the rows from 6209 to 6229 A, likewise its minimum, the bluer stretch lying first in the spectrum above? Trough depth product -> 26.9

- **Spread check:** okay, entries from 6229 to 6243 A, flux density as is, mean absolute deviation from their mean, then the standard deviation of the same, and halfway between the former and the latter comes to 0.11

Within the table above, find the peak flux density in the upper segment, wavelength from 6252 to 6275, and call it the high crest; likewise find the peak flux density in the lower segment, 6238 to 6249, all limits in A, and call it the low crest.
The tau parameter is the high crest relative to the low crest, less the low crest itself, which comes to -4.65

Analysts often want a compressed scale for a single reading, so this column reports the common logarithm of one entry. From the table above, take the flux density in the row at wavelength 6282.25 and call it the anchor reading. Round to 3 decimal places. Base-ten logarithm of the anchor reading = 0.714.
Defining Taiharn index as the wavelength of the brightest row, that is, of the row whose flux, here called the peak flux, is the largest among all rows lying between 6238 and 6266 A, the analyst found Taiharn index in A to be 6250.51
